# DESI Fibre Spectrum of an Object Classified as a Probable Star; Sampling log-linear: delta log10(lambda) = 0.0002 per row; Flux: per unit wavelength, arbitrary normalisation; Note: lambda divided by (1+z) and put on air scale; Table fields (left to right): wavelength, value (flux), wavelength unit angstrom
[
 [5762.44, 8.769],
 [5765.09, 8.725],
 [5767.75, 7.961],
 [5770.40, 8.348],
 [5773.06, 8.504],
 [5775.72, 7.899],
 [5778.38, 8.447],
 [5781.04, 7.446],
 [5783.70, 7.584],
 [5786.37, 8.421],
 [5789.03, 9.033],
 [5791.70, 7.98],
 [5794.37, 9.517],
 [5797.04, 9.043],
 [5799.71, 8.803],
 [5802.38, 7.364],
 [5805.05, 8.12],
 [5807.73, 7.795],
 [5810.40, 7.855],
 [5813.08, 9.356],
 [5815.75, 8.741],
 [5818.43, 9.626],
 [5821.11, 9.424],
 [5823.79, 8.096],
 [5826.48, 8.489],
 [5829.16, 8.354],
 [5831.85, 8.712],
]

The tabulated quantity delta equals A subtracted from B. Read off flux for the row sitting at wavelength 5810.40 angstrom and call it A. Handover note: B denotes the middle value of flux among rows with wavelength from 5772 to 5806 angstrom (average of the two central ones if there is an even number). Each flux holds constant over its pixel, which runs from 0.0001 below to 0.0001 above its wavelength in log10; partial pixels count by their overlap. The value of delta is 0.57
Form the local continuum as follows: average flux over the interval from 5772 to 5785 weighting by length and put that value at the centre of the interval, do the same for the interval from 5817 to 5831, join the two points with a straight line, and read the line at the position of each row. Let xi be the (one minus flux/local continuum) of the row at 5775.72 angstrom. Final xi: 0.00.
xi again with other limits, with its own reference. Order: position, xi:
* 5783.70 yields 0.06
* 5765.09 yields -0.13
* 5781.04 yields 0.07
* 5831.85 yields 0.02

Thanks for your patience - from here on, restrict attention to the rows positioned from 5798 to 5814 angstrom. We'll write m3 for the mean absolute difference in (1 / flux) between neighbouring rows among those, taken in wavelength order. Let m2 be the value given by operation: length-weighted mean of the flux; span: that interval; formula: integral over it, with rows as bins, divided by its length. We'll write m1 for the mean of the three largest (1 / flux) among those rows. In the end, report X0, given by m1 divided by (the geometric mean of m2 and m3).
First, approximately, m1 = 0.130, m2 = 8.2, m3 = 0.012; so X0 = 0.41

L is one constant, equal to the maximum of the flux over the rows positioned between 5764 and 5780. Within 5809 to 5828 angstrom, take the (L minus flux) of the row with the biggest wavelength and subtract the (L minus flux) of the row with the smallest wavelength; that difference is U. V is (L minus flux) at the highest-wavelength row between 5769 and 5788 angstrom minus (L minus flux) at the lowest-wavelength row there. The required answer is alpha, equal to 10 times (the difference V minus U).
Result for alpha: 6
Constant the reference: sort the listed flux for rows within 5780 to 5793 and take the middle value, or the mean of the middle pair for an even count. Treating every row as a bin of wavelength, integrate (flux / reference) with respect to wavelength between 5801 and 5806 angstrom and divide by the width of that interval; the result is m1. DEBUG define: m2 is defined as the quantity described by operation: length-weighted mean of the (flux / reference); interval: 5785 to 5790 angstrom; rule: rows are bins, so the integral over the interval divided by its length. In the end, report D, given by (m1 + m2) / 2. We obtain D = 1.029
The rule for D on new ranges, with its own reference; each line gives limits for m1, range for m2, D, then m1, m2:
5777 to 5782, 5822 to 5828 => 1.025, 1.001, 1.05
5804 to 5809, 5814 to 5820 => 1.075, 0.995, 1.15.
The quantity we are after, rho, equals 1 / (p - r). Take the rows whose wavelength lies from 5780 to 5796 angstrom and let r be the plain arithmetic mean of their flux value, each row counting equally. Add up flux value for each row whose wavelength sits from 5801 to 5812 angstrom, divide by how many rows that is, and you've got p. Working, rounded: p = 7.8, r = 8.33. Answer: -2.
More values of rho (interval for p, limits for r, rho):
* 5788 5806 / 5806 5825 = -7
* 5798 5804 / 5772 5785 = 9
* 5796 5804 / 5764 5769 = 17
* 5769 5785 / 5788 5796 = -1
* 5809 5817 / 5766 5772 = 2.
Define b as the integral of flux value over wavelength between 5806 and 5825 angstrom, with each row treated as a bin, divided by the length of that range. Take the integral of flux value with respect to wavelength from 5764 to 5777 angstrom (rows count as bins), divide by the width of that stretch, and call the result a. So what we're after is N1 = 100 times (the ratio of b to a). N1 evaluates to 105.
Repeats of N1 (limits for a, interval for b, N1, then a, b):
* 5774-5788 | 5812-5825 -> 113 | 8.0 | 9.06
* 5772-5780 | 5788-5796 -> 107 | 8.2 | 8.84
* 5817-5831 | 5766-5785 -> 92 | 8.8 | 8.04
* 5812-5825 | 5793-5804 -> 96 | 9.1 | 8.67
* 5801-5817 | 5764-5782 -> 100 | 8.2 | 8.20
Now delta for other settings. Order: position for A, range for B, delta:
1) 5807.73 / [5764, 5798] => 0.63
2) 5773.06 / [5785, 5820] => 0.24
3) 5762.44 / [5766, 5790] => -0.42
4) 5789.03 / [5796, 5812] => -1.05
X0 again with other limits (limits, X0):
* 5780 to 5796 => 0.42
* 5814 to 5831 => 0.47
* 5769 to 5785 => 0.53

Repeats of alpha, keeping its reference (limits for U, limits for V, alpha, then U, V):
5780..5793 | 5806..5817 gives -4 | -0.5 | -0.9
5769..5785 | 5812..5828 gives 1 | 0.8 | 0.9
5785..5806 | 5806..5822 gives -19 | 0.3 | -1.6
